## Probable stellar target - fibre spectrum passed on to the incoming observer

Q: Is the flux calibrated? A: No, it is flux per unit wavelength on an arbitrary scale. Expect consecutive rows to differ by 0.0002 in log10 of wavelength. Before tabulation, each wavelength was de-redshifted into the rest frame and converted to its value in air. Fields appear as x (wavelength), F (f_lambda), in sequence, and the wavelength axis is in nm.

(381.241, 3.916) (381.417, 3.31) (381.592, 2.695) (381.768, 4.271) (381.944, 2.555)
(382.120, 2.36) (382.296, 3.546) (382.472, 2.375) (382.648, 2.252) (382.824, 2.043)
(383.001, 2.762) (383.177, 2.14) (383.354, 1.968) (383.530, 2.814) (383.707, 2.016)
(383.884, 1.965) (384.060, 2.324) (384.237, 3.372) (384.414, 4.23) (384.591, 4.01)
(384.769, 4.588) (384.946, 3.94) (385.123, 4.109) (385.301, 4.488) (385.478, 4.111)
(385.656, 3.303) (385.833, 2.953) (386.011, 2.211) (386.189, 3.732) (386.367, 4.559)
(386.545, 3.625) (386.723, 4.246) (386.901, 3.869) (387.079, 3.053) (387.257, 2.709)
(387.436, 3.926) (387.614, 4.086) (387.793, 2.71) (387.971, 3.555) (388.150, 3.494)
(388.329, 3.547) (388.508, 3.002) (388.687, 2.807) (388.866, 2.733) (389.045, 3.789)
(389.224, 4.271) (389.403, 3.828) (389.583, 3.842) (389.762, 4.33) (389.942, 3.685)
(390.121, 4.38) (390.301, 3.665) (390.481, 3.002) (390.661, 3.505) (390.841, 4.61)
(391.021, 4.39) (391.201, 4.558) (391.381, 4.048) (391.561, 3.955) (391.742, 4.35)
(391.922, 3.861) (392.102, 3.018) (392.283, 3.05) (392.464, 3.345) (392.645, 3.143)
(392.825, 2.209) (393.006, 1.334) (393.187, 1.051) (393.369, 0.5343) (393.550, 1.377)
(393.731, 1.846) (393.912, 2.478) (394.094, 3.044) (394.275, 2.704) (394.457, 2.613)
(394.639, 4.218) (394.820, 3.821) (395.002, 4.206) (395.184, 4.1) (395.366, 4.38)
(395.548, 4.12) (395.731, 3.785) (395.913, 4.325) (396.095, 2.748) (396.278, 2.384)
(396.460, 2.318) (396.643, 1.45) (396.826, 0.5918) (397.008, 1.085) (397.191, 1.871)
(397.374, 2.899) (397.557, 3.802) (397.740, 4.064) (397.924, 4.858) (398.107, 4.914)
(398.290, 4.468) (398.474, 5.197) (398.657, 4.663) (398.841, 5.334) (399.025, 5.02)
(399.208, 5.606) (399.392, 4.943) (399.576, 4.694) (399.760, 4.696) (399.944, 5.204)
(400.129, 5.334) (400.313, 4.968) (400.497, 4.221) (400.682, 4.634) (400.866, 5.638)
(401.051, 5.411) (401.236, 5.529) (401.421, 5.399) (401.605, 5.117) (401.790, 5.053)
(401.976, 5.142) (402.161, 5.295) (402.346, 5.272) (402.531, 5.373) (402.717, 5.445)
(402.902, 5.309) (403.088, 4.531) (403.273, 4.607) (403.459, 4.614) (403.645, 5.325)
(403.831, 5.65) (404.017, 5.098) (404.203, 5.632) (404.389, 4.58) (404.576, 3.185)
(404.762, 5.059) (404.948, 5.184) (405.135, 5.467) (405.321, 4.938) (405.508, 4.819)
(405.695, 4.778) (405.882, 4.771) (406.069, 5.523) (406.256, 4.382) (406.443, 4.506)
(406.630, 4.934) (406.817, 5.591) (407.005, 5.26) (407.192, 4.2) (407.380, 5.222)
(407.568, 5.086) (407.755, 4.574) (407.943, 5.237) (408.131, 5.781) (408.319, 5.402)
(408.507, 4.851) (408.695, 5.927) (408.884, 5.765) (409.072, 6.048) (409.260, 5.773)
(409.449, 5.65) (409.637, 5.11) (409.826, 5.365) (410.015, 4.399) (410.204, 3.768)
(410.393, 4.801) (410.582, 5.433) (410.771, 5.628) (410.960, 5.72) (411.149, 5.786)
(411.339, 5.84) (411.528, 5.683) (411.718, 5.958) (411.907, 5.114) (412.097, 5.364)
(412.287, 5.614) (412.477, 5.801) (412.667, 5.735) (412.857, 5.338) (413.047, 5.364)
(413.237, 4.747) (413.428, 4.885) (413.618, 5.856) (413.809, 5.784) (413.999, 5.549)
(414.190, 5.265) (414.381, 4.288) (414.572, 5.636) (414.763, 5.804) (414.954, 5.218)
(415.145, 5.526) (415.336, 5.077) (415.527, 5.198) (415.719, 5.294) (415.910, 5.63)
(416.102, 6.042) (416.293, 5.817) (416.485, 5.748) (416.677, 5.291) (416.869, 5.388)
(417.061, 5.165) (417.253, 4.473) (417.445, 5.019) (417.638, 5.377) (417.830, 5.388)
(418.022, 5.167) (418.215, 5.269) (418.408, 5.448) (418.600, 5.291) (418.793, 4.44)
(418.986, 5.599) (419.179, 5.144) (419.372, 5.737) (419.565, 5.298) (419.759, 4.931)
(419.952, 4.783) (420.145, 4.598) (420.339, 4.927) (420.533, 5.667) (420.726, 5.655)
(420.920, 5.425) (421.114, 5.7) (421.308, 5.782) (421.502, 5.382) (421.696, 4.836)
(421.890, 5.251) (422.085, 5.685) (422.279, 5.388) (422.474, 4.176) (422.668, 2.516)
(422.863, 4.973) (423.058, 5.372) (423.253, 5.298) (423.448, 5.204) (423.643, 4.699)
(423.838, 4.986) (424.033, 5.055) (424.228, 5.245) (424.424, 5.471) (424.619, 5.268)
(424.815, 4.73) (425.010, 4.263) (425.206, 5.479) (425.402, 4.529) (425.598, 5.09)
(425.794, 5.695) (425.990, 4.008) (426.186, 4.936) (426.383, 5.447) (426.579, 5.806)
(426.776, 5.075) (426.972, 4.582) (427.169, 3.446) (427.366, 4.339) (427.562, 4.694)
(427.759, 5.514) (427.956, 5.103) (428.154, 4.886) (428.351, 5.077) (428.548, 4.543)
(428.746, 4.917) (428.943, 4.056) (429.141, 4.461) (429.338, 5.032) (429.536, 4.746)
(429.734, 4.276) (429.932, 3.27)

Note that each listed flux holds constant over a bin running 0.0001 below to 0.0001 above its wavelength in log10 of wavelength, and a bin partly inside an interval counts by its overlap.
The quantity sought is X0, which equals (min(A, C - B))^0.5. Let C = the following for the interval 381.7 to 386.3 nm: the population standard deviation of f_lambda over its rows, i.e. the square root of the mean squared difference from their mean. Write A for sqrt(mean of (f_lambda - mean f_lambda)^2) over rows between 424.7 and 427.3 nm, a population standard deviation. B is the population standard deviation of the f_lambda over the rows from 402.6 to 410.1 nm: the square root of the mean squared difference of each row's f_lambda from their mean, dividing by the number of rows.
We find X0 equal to 0.6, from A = 0.66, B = 0.56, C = 0.89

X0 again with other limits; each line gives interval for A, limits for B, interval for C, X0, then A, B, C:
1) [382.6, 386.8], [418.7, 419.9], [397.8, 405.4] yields 0.2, 0.93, 0.43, 0.46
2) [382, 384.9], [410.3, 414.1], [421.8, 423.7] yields 0.7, 0.85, 0.36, 0.88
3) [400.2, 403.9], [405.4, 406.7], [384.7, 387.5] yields 0.6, 0.39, 0.34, 0.67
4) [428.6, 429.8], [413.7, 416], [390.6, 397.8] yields 0.6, 0.35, 0.40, 1.18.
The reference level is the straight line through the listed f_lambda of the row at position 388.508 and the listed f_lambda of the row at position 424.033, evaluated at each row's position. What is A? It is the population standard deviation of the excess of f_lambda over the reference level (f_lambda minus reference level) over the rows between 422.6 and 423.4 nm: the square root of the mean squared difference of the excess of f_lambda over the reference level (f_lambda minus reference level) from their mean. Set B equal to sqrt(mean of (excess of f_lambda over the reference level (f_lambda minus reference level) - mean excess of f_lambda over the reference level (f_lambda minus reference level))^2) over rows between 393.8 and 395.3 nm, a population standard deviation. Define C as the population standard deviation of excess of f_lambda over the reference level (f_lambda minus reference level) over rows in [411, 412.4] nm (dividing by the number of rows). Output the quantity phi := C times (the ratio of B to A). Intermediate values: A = 1.2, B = 0.7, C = 0.28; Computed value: 0.17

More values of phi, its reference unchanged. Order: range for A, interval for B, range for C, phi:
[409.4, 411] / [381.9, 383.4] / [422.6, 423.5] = 0.81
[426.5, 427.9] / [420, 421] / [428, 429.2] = 0.20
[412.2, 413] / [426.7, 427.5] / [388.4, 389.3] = 1.93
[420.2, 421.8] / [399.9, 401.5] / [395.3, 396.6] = 1.09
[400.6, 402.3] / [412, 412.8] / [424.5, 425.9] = 0.26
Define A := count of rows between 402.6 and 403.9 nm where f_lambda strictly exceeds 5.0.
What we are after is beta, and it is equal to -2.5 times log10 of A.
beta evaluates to -1.5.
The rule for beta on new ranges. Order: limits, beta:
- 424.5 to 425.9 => -1.5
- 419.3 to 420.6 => -1.2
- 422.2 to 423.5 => -1.5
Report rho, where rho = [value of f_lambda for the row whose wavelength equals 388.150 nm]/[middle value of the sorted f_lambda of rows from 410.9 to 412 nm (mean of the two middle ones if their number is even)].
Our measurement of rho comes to 0.6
